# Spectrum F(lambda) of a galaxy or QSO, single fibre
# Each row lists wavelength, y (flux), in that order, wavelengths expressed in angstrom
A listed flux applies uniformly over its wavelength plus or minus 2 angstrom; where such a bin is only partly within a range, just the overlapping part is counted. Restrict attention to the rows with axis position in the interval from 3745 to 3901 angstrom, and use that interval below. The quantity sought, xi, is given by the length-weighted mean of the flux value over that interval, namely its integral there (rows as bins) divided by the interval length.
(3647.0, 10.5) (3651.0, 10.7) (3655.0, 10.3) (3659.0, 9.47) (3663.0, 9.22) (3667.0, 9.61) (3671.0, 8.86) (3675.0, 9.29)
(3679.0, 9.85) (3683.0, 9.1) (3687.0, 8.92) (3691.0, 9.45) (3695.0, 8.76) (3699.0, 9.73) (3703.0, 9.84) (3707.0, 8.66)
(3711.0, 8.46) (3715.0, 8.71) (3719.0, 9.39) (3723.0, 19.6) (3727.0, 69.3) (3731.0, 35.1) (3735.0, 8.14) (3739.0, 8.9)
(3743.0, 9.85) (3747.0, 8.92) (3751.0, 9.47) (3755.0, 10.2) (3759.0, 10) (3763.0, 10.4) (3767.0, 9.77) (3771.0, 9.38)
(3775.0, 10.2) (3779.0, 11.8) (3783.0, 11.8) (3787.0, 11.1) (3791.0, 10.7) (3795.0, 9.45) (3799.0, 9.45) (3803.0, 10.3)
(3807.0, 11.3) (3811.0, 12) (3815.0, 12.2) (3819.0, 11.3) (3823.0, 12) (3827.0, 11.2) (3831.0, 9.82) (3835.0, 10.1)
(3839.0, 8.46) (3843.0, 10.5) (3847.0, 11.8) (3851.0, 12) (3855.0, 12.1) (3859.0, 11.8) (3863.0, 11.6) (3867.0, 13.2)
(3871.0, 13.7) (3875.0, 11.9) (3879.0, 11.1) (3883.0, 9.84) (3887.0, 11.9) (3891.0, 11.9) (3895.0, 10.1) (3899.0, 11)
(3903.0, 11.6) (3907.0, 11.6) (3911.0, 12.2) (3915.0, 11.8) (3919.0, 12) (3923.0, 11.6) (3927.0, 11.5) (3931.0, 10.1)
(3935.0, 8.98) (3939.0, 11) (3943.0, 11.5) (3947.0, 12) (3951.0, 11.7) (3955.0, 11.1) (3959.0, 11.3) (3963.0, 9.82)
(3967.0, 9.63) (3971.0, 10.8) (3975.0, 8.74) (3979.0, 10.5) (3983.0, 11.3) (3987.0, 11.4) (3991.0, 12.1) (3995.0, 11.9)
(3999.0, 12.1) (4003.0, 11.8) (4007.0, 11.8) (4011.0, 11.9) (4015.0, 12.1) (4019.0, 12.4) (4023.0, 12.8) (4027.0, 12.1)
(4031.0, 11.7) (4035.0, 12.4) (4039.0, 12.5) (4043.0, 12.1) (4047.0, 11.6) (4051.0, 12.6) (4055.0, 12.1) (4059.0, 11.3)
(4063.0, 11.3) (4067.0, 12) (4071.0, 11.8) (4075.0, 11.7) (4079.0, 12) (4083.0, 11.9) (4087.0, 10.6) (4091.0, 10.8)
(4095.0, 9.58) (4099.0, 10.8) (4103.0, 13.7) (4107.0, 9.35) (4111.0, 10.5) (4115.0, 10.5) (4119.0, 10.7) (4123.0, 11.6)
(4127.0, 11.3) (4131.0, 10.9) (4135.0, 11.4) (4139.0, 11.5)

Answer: 10.9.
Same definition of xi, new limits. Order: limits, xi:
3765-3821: 10.8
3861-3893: 11.9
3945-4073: 11.6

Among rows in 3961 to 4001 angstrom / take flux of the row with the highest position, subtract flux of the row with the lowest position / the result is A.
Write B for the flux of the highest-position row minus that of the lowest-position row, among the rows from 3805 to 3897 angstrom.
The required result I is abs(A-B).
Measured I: 3.5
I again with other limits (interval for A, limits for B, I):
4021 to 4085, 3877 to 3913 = 2.0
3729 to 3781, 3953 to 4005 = 24.0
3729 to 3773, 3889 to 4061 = 25.1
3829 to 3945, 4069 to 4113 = 3.0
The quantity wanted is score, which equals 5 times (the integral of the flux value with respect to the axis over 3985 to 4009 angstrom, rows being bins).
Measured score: 1422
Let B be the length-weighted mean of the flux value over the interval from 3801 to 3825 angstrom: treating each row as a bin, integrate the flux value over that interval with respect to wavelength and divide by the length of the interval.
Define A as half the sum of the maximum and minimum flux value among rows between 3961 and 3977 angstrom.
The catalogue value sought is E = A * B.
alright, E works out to 113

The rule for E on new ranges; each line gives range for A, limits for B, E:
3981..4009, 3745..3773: 114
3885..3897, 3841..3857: 128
